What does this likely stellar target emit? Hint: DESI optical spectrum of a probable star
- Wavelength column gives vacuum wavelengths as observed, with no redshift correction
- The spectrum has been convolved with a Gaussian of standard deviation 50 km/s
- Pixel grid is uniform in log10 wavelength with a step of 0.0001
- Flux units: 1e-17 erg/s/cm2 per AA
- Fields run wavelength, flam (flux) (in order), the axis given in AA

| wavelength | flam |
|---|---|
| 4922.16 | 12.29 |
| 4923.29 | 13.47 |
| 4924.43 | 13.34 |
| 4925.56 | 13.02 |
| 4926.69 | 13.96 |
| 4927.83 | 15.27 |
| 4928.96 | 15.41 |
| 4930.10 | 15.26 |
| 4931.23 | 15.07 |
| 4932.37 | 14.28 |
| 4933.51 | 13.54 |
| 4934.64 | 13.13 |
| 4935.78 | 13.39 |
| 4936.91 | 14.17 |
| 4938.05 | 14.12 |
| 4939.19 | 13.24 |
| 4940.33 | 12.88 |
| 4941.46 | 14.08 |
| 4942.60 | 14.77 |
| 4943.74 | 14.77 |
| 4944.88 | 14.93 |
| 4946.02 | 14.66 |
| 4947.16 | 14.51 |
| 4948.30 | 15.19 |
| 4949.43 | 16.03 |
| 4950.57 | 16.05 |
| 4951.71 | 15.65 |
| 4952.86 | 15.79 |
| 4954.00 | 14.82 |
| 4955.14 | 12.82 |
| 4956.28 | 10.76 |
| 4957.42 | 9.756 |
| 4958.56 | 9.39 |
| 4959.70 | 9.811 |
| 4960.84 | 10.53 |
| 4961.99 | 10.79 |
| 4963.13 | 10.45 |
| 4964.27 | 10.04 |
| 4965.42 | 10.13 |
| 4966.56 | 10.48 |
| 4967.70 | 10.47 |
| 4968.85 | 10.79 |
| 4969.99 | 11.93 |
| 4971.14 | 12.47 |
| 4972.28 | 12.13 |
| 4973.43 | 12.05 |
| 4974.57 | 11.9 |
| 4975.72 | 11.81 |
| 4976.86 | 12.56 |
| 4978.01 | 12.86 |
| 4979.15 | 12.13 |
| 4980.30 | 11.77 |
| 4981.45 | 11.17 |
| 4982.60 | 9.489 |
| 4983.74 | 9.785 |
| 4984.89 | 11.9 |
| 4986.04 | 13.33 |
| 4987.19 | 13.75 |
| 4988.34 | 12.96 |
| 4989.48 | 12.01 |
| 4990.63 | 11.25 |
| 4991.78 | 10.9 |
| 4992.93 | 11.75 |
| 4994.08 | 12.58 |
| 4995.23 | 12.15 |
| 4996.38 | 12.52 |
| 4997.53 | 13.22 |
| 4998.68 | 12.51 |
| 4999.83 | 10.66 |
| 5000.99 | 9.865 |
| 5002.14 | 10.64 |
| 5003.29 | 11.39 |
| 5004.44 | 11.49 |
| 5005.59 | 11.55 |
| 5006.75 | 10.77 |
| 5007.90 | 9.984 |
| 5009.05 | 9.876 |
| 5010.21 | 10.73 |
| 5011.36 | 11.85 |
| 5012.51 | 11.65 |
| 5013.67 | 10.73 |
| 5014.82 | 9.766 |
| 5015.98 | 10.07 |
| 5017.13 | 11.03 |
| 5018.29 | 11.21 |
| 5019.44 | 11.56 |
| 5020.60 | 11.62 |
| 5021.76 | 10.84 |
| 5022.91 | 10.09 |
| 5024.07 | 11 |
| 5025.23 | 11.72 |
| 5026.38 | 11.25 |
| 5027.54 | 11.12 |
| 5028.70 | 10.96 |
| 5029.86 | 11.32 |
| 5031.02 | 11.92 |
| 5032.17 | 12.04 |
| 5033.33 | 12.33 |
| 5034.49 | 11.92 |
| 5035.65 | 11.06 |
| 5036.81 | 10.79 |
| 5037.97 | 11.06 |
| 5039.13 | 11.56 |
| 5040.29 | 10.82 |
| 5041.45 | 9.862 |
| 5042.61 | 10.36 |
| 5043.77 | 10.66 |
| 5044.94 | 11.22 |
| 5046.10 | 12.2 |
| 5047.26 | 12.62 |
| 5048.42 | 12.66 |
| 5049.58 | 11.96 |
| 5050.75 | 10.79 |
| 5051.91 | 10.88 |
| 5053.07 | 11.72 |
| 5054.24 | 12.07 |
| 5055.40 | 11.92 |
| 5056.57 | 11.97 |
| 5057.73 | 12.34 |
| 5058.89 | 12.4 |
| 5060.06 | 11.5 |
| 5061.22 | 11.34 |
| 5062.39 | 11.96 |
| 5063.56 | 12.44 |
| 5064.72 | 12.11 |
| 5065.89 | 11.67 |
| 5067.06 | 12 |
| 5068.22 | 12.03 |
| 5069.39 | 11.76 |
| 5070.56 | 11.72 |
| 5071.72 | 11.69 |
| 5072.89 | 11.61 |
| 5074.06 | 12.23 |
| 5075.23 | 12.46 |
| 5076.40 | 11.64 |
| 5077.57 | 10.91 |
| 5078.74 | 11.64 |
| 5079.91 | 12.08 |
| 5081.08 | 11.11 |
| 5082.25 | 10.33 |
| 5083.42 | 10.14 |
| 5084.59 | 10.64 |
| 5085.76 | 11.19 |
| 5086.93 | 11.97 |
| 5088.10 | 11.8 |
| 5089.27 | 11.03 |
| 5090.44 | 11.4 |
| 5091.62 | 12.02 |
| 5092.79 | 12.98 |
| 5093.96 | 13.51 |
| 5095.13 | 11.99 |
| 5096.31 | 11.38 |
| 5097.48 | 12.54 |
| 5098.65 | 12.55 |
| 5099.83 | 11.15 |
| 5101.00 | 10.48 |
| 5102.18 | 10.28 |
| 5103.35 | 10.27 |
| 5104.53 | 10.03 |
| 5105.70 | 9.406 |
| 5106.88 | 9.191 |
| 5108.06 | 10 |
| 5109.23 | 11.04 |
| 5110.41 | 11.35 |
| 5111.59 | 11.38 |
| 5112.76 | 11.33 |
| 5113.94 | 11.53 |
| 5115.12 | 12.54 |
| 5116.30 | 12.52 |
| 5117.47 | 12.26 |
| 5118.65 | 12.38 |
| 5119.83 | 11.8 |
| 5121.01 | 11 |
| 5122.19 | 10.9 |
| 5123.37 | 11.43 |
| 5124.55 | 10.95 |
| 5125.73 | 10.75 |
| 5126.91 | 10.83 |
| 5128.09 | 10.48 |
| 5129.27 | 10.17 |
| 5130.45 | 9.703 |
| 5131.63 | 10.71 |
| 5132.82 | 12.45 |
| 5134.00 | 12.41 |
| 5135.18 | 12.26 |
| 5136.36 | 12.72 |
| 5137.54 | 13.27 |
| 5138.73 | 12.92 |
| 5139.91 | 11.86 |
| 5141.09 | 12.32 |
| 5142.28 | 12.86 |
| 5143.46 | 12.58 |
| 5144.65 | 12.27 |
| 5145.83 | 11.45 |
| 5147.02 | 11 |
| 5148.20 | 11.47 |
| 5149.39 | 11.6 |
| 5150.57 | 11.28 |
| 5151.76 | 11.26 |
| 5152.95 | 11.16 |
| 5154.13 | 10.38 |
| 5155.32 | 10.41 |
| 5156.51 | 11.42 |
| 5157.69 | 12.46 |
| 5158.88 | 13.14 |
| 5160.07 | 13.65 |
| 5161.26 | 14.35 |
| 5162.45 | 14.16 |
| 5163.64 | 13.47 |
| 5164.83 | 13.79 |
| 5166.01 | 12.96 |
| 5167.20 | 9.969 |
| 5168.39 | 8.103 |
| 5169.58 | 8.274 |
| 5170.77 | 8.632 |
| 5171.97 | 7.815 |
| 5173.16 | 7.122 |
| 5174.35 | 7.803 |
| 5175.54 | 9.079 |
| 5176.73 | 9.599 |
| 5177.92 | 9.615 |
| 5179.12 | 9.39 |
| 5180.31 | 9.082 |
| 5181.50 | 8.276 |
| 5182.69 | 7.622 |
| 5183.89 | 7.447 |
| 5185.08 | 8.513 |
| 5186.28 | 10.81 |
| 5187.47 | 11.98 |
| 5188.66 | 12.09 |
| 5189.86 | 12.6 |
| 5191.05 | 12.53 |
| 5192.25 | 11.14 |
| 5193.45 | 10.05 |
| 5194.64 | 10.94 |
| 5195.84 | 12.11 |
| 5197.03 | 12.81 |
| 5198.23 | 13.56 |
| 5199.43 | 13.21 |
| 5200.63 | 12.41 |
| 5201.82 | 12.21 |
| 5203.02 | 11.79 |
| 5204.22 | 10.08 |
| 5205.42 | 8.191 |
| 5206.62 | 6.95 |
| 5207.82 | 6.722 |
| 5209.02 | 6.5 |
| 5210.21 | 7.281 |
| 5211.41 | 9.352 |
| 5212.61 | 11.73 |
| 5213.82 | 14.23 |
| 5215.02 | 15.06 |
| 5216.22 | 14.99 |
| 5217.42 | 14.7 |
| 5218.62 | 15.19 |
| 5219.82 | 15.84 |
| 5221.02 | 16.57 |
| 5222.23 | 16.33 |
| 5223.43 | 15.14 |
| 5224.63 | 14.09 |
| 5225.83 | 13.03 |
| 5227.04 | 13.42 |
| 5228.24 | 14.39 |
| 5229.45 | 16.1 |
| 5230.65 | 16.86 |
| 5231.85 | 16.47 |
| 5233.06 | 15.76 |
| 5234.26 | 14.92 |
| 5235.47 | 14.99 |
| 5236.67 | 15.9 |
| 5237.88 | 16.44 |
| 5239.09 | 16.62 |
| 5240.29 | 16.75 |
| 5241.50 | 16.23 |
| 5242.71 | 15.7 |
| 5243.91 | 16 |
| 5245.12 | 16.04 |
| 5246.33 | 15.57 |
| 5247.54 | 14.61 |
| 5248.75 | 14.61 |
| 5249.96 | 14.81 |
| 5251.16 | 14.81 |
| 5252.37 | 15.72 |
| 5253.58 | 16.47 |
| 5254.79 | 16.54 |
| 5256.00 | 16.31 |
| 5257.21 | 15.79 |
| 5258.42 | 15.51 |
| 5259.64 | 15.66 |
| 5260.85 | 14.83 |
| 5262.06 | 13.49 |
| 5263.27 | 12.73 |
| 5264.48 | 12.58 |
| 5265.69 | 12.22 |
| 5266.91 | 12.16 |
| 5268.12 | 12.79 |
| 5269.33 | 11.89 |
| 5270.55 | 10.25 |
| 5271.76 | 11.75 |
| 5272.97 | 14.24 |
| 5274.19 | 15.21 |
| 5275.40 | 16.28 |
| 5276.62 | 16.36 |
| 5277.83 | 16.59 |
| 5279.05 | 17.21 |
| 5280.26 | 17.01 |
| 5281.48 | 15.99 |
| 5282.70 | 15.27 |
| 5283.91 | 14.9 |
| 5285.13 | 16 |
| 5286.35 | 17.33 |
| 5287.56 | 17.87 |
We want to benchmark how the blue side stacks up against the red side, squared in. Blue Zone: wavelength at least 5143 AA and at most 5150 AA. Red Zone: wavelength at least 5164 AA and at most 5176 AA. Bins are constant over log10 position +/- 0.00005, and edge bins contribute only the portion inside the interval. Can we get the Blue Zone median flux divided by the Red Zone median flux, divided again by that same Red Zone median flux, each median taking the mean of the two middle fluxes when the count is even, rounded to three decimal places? 0.161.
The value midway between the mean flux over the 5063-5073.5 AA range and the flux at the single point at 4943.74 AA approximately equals 13.3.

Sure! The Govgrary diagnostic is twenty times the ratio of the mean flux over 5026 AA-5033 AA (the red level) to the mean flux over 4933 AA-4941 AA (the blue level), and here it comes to 17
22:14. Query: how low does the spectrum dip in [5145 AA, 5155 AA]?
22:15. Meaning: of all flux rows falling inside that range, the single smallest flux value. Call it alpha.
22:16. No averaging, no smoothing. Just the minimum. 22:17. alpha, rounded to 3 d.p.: 10.380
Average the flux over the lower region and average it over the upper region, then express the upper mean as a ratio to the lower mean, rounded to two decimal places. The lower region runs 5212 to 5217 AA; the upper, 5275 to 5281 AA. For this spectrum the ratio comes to 1.19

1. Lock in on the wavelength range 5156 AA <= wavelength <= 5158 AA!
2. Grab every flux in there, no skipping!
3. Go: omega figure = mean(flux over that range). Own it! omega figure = 11.9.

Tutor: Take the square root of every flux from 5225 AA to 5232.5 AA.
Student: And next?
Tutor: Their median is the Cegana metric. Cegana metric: 3.90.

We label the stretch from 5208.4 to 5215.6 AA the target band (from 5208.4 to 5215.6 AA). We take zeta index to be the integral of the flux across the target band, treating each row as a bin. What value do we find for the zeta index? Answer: 77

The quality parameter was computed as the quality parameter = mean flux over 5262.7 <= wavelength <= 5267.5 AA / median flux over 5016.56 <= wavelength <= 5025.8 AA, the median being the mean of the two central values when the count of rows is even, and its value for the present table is 1.12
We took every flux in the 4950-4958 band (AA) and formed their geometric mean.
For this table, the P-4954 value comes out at 13.4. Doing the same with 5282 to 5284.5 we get 15.1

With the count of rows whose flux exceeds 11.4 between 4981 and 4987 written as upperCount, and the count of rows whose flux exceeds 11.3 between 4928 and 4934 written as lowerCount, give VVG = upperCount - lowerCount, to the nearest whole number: -3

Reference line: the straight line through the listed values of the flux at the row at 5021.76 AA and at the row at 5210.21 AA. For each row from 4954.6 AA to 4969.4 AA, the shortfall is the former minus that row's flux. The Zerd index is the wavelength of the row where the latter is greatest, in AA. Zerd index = 4958.56 AA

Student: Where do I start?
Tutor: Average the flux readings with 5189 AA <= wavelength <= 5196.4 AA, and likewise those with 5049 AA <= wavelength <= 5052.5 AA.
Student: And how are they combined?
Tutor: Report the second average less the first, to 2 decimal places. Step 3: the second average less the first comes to -0.35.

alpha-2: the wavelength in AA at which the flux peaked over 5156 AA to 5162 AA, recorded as 5161.26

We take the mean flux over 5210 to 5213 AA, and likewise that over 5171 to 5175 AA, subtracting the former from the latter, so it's -1.9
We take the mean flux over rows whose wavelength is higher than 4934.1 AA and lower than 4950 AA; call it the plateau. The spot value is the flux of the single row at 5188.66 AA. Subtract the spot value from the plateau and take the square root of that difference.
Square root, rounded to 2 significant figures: 1.5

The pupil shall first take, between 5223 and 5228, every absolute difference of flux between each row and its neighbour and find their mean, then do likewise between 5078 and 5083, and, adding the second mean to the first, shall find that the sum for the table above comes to 1.56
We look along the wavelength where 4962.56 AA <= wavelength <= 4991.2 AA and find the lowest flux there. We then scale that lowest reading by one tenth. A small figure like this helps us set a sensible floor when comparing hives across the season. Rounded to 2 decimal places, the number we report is 0.95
